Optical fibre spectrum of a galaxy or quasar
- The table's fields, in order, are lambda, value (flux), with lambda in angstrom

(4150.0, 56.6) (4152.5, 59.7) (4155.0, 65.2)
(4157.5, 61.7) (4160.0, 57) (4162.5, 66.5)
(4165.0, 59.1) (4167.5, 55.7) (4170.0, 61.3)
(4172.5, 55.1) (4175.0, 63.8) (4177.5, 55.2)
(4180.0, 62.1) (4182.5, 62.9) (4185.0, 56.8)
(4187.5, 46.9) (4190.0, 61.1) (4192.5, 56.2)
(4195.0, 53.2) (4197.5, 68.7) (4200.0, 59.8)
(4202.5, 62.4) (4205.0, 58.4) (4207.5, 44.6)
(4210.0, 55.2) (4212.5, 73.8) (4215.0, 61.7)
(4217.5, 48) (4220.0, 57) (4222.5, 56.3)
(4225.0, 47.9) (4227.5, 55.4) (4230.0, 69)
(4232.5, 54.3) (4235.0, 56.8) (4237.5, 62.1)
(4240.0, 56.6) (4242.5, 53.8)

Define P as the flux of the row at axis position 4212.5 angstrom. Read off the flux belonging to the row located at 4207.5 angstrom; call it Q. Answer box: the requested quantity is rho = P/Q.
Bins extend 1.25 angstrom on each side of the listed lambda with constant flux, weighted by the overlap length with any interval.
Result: 1.65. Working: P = 73.8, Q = 44.6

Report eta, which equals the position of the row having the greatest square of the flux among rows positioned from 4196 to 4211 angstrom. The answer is 4197.5 angstrom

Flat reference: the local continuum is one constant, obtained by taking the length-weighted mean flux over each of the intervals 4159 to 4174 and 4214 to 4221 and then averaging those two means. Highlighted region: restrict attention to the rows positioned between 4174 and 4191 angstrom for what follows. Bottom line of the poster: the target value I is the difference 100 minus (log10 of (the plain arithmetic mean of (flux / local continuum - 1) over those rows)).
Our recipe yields 102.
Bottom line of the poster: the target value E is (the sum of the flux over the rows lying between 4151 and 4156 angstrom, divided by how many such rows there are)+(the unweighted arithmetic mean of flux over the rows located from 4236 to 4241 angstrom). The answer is 122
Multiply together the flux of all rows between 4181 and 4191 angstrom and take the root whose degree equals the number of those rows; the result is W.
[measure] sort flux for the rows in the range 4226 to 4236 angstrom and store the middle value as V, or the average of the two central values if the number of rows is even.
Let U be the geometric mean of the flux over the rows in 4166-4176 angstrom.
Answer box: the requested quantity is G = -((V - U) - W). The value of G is 59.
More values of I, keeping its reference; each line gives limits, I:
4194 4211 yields 102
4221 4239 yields 103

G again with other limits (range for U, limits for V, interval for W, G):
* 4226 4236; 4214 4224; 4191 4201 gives 61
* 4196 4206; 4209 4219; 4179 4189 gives 61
